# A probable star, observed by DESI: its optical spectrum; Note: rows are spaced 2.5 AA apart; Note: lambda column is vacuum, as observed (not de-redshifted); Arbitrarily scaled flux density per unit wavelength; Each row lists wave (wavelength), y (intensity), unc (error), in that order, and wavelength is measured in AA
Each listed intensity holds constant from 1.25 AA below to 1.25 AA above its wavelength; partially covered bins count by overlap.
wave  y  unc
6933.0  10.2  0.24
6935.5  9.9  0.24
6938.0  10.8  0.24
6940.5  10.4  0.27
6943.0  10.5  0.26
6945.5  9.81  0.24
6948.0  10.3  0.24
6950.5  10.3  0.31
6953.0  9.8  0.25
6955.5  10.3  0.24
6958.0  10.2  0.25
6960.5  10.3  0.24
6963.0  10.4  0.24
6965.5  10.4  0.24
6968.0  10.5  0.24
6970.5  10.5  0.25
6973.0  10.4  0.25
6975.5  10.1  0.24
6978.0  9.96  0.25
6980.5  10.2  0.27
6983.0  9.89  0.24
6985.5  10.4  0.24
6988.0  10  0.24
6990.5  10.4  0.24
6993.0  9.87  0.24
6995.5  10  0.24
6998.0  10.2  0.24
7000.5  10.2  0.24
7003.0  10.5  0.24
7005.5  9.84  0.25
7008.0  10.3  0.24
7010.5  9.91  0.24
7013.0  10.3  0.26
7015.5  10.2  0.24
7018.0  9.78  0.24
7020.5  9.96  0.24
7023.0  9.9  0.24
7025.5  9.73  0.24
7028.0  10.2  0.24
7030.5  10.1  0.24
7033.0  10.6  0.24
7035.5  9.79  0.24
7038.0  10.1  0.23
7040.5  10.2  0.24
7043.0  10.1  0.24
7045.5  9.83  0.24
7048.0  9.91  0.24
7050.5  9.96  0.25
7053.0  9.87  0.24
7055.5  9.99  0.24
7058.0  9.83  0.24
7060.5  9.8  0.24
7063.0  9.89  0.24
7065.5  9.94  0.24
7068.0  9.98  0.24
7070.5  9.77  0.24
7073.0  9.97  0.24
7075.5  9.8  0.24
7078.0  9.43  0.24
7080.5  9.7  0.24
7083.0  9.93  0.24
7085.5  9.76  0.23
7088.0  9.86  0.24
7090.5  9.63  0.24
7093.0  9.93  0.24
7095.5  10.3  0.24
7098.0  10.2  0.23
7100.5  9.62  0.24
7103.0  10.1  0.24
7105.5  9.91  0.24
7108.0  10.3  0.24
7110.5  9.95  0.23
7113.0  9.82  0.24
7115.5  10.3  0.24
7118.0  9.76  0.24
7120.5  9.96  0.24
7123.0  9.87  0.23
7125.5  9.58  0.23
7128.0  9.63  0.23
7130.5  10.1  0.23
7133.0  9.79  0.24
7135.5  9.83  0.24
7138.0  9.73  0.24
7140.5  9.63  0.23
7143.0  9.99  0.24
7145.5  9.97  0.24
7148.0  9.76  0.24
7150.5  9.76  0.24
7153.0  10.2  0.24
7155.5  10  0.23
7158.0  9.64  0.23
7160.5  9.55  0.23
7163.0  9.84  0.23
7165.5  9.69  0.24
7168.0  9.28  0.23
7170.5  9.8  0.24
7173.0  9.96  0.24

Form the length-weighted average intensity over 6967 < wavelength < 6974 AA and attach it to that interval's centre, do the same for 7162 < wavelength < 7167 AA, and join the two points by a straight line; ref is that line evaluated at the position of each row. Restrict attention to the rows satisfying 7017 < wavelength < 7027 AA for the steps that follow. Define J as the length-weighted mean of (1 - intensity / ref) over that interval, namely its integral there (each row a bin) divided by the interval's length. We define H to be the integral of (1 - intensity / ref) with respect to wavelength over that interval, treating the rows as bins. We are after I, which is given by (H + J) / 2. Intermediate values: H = 0.41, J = 0.041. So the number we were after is 0.23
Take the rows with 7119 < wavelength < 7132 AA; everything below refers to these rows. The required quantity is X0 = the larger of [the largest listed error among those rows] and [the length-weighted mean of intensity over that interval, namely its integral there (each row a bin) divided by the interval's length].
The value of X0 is 9.8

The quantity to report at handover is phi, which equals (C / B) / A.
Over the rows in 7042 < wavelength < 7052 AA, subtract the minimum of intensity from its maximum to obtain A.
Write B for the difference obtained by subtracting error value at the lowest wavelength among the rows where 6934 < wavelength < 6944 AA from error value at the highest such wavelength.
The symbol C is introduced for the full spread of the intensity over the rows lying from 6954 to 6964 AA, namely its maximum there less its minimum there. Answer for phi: 37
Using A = 0.27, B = 0.020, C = 0.20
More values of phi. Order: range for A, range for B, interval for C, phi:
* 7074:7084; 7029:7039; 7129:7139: -74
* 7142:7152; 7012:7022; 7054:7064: -41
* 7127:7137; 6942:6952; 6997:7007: 28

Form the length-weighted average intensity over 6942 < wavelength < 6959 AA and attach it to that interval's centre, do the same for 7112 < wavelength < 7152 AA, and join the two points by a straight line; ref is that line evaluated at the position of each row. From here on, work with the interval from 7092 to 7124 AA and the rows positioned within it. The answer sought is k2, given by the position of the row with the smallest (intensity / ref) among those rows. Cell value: 7100.5 AA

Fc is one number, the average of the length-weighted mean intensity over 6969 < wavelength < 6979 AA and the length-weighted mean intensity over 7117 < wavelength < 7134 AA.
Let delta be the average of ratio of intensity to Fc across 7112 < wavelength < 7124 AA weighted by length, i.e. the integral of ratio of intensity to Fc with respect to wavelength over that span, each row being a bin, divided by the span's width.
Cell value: 0.99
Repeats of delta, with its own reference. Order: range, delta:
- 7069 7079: 0.97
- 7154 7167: 0.97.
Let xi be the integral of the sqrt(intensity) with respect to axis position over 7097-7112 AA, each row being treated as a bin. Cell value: 47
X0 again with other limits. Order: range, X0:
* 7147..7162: 9.8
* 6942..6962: 10.2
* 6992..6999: 10.0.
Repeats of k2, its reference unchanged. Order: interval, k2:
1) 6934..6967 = 6945.5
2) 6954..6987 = 6983.0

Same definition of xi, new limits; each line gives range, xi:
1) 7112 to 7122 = 32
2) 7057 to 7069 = 38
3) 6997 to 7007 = 32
